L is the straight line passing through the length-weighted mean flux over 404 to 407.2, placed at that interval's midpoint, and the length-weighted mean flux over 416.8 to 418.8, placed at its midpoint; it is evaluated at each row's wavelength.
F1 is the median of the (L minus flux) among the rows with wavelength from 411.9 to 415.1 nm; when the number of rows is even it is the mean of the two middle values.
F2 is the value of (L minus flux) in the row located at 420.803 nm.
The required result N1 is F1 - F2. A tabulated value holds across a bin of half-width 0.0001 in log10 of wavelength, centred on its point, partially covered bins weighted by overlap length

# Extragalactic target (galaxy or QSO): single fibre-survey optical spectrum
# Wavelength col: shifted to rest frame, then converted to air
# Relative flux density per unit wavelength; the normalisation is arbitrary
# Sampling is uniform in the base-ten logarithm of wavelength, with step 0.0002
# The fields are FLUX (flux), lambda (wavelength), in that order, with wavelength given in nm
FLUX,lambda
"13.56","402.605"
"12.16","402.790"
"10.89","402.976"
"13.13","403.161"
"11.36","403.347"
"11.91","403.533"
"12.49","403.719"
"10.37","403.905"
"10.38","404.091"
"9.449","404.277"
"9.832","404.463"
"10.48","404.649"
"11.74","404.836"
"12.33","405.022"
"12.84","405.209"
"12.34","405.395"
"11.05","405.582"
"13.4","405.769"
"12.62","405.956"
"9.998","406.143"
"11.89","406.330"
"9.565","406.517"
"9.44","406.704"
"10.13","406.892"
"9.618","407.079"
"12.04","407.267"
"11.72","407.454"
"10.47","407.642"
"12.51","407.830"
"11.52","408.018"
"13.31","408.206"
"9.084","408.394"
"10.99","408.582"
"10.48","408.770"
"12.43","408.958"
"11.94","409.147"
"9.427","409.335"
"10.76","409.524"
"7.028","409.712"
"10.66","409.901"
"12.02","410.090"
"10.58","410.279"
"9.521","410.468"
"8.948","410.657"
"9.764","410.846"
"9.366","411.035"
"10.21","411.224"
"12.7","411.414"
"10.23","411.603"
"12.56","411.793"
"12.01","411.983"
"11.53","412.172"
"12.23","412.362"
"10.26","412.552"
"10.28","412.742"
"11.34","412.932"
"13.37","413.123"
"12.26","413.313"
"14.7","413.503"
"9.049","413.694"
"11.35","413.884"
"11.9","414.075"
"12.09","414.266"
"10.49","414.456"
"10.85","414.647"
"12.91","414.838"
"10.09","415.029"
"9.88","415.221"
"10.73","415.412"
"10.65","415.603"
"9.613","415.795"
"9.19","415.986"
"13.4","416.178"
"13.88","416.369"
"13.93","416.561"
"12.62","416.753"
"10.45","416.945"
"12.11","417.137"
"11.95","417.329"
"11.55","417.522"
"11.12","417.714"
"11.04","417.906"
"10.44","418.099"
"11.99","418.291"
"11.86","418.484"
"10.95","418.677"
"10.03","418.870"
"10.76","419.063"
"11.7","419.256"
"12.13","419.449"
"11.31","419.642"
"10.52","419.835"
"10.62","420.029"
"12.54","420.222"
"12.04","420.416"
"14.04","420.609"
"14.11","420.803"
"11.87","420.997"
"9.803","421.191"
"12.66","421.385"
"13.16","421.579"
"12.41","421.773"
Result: 2.3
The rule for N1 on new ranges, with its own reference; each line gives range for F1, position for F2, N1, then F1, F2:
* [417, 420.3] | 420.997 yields 0.5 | 0.1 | -0.4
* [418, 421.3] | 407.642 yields -0.9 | -0.3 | 0.6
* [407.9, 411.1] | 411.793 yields 1.9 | 0.6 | -1.4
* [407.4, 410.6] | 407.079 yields -1.1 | 0.4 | 1.4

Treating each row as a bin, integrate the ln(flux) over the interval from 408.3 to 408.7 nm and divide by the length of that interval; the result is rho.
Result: 2.31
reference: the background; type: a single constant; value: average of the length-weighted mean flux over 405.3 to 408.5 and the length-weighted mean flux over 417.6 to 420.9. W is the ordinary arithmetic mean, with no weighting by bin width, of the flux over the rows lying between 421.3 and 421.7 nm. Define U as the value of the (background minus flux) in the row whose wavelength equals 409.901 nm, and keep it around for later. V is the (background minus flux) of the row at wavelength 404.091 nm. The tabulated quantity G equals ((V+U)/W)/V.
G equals 0.13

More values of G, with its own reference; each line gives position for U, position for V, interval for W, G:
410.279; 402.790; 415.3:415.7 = -0.01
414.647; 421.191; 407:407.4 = 0.12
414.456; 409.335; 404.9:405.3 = 0.12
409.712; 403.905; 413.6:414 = 0.51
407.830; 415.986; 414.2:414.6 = 0.04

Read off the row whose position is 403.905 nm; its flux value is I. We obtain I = 10.37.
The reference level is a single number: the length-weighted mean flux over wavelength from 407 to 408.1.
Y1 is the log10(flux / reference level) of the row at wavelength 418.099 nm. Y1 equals -0.04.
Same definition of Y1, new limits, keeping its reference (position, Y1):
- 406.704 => -0.08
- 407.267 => 0.03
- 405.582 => -0.01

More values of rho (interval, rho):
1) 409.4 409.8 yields 2.17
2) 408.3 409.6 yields 2.37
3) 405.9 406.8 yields 2.36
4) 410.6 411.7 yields 2.32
